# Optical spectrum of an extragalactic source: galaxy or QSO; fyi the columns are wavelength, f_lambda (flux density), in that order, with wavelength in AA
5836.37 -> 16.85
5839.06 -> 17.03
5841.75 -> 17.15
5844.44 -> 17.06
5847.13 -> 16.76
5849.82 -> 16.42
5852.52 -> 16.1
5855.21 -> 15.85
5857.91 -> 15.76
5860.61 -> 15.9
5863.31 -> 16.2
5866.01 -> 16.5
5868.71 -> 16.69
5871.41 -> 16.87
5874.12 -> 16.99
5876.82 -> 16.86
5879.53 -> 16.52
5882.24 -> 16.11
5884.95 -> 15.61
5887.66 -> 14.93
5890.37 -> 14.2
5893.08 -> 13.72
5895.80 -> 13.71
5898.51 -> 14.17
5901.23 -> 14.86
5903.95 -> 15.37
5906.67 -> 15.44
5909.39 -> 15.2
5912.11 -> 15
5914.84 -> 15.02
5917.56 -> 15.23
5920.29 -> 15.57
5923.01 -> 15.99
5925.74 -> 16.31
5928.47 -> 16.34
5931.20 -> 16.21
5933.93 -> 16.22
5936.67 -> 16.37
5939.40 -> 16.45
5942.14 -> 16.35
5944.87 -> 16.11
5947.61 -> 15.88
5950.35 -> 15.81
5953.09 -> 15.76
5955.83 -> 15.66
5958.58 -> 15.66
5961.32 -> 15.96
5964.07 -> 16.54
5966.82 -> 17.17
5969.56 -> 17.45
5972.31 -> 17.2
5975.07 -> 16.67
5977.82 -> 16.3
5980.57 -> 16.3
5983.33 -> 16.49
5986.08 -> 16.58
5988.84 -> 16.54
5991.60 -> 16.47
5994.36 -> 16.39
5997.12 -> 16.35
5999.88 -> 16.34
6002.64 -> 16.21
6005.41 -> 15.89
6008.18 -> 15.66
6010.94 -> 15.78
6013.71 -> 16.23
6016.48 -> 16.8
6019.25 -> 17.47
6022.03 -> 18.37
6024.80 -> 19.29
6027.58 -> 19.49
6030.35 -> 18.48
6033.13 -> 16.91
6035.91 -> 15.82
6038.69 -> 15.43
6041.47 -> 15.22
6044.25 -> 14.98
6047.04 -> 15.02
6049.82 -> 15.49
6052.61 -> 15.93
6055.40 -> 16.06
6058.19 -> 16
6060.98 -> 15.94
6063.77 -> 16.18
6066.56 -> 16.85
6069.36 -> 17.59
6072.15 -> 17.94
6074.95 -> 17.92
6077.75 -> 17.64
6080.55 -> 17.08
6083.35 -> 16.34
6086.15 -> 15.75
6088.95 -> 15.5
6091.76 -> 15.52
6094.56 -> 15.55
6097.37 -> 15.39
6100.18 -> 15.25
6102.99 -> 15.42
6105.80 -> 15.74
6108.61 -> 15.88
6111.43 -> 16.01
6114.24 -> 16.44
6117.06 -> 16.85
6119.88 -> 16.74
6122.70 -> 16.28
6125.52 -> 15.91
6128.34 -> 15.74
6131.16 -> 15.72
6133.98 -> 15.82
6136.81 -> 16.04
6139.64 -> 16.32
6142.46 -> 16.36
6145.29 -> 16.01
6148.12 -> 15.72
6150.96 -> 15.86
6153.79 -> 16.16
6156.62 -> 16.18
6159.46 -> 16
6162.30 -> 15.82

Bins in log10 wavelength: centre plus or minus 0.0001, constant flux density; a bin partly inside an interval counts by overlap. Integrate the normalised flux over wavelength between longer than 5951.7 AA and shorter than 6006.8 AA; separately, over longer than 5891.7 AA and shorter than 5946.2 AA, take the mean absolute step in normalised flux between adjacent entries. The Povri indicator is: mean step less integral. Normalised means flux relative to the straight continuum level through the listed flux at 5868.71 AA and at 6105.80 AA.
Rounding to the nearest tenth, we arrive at -55.6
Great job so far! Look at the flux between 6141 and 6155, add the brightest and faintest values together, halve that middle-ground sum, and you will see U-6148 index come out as 16.0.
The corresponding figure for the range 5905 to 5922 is 15.3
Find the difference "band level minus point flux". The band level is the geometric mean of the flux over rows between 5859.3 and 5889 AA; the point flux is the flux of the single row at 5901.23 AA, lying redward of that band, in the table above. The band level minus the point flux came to 1.4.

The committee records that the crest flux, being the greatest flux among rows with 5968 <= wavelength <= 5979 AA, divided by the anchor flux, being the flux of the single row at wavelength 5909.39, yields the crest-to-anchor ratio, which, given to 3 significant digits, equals 1.15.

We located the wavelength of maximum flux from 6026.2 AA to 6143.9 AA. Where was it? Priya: 6027.58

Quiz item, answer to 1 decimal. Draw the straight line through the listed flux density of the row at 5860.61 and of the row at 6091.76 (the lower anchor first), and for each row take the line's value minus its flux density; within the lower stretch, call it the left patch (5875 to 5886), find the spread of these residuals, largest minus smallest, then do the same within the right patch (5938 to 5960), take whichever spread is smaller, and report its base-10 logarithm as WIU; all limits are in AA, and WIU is -0.1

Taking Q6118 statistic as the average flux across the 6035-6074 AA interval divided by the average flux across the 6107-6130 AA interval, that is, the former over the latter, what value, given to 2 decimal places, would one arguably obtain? 0.99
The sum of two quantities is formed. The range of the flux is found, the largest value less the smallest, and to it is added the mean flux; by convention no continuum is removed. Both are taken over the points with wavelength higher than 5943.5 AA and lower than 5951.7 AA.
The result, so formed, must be 16.2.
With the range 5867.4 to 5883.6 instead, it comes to 17.6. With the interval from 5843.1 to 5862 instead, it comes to 17.6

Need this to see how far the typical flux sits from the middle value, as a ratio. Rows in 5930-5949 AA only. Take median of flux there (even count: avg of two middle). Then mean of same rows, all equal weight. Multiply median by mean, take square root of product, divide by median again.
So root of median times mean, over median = 1.00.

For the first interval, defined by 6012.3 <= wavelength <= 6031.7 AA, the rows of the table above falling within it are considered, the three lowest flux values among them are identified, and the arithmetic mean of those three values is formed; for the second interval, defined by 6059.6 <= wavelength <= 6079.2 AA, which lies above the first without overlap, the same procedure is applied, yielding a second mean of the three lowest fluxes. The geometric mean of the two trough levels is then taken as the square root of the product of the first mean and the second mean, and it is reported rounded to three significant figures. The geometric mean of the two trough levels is 16.6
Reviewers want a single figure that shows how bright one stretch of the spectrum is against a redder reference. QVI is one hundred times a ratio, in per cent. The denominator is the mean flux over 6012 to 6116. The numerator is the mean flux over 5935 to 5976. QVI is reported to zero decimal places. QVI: 99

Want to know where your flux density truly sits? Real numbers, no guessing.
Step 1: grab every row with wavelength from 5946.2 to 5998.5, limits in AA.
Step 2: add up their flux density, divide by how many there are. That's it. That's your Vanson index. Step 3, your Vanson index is 16.4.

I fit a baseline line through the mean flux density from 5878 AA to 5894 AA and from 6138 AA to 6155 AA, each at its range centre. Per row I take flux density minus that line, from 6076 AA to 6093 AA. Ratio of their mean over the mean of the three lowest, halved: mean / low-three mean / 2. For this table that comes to -0.8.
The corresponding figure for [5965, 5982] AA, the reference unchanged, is 0.7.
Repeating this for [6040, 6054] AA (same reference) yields 0.3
